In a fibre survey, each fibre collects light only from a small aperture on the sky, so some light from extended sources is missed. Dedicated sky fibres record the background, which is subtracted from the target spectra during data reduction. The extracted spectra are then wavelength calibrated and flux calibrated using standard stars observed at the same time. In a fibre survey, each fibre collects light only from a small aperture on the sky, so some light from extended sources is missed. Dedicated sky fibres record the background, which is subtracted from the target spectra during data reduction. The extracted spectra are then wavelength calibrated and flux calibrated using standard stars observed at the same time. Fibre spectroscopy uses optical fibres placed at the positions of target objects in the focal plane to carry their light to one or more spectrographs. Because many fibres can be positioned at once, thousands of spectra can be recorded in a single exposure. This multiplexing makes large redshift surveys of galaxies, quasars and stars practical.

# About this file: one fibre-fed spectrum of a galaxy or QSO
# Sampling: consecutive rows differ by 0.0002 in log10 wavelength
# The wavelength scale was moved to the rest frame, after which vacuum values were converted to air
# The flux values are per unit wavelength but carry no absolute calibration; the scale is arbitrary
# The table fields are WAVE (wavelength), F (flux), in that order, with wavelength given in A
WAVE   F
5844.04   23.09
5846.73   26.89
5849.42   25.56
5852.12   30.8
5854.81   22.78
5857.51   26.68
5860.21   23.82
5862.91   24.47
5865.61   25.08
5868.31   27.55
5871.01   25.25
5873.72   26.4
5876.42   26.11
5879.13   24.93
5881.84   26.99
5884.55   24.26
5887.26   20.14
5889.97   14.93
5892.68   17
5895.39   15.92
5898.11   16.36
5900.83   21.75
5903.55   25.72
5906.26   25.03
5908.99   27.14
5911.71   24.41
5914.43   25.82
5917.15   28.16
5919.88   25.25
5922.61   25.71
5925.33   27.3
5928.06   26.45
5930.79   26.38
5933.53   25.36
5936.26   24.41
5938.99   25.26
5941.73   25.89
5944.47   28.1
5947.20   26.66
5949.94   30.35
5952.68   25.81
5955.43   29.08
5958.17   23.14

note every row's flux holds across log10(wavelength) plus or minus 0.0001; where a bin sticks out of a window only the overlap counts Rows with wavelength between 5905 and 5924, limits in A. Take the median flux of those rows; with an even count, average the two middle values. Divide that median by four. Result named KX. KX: 6.43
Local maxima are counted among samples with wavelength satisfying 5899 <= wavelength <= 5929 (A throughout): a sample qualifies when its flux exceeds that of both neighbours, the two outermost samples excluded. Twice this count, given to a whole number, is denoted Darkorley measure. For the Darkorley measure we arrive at 8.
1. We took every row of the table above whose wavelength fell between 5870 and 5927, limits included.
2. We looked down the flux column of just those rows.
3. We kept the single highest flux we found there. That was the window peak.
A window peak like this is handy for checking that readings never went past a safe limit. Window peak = 28.16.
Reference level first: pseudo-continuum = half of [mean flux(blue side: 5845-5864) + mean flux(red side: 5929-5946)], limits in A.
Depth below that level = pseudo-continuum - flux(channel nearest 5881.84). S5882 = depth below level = -1.1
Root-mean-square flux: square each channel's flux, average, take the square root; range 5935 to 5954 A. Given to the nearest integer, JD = 27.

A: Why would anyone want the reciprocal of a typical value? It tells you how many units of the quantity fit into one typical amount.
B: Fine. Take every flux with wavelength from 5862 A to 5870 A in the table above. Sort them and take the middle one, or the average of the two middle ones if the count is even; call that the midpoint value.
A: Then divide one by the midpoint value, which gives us 0.040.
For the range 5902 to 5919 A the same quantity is 0.039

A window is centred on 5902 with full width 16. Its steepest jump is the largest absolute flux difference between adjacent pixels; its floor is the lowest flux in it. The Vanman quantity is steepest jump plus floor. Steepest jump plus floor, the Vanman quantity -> 21.3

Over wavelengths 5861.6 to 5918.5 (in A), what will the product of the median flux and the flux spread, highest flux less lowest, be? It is 331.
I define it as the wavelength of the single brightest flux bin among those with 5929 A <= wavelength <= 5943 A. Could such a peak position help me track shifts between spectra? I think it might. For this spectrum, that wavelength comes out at 5930.79 A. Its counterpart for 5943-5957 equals 5949.94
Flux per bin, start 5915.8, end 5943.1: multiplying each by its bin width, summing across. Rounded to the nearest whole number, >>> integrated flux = 710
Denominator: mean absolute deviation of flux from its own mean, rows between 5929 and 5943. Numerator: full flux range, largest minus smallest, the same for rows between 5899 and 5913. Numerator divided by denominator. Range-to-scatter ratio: 10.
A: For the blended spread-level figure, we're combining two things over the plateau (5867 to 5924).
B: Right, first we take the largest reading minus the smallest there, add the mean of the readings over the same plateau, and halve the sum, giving 18.4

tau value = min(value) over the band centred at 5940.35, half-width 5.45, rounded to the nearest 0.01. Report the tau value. 24.41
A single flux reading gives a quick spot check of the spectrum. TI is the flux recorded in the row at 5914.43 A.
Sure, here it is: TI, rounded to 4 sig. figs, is 25.82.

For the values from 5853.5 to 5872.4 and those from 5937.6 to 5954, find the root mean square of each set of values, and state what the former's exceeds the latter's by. -1.9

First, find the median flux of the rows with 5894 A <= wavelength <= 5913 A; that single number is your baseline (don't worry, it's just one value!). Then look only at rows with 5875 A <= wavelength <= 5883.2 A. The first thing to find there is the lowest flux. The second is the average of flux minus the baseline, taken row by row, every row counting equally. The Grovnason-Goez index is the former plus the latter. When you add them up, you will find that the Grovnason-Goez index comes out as 26.5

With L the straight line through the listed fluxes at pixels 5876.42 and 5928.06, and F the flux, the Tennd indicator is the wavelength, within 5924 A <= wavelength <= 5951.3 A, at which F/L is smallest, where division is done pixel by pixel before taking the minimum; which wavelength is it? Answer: 5936.26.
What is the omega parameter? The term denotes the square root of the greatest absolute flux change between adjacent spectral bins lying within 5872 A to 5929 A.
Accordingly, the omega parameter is 2.3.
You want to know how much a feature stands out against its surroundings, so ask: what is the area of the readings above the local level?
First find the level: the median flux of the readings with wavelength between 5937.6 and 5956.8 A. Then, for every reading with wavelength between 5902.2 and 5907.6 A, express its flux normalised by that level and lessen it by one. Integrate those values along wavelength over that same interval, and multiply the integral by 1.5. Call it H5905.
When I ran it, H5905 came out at -0.39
